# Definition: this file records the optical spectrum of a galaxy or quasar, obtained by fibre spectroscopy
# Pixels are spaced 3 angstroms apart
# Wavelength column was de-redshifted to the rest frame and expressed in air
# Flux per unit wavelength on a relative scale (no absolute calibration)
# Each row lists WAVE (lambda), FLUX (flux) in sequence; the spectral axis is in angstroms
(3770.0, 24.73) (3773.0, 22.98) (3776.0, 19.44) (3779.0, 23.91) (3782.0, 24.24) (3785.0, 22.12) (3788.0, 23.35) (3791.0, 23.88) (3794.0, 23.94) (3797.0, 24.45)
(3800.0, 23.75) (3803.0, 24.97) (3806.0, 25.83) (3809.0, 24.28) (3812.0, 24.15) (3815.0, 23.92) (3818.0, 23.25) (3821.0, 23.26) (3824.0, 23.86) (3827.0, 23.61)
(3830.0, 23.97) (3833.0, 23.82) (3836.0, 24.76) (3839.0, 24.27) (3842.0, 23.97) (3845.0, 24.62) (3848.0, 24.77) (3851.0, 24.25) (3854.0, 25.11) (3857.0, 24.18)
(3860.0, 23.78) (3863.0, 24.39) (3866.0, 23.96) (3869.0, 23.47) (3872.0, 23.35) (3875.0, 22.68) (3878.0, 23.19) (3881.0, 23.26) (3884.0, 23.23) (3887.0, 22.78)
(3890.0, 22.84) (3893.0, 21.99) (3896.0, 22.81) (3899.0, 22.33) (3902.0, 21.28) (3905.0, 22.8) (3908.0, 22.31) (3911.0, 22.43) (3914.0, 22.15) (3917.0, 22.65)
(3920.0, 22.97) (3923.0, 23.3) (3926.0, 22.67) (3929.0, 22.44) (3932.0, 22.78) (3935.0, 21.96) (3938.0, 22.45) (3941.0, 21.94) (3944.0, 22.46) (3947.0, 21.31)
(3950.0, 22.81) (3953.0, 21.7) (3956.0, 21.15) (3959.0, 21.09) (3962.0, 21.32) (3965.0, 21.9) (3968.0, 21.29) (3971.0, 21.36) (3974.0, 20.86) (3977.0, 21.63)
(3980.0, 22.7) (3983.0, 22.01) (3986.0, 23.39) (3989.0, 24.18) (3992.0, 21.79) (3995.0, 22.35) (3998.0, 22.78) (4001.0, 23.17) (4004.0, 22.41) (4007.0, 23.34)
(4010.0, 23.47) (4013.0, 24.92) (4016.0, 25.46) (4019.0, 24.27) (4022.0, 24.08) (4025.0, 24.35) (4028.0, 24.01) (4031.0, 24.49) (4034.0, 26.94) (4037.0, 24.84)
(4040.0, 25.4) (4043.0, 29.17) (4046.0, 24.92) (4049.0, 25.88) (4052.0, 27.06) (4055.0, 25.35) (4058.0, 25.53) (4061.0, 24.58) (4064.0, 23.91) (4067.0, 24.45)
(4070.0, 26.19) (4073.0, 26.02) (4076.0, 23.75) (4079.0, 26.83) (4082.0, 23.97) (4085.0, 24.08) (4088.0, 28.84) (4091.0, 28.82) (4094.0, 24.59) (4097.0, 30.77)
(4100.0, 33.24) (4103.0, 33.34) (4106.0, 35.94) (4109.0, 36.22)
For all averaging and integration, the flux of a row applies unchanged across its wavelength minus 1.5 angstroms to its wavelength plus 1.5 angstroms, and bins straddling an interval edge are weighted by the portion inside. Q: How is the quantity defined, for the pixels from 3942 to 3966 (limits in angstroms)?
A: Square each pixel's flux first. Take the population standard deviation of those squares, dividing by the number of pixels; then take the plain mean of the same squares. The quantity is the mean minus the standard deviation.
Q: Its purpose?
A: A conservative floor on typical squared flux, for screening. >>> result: 446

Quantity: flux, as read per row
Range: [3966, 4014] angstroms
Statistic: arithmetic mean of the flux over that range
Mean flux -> 22.6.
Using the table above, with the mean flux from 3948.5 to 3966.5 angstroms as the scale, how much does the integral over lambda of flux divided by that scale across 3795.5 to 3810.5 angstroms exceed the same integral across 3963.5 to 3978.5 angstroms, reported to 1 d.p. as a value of 2.2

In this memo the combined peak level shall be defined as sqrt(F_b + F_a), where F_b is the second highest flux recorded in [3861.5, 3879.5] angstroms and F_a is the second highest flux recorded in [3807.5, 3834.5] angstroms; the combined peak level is 6.94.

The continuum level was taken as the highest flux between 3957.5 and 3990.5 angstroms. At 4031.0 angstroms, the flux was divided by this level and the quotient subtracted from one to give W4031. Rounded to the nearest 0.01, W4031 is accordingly -0.01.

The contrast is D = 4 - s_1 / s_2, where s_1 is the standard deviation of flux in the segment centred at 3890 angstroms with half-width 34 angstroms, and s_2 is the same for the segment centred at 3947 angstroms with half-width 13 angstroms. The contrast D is 2.8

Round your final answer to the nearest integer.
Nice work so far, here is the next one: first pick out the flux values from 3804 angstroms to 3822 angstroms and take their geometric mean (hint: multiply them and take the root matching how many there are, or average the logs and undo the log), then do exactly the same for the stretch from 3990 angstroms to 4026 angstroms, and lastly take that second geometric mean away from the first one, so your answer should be 1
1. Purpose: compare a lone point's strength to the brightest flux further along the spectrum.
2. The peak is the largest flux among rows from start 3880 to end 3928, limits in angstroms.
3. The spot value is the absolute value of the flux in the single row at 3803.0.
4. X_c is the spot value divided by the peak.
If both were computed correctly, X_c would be 1.07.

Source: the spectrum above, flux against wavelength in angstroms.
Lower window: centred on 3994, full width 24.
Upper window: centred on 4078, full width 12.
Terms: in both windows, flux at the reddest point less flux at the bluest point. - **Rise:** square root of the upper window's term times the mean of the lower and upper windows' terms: 1.3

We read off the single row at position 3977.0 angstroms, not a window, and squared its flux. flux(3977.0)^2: 468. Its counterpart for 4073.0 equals 677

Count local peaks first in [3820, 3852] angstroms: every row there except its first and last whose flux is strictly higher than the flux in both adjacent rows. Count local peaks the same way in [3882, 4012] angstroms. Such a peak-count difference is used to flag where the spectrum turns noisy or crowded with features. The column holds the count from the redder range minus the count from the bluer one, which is 10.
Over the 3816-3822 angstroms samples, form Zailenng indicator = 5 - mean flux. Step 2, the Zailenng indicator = -18.3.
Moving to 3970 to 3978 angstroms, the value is -16.3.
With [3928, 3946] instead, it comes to -17.3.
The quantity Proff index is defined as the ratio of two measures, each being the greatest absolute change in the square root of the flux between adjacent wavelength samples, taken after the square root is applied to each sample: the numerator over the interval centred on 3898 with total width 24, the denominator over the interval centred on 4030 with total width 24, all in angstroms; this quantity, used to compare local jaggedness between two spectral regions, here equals 0.67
